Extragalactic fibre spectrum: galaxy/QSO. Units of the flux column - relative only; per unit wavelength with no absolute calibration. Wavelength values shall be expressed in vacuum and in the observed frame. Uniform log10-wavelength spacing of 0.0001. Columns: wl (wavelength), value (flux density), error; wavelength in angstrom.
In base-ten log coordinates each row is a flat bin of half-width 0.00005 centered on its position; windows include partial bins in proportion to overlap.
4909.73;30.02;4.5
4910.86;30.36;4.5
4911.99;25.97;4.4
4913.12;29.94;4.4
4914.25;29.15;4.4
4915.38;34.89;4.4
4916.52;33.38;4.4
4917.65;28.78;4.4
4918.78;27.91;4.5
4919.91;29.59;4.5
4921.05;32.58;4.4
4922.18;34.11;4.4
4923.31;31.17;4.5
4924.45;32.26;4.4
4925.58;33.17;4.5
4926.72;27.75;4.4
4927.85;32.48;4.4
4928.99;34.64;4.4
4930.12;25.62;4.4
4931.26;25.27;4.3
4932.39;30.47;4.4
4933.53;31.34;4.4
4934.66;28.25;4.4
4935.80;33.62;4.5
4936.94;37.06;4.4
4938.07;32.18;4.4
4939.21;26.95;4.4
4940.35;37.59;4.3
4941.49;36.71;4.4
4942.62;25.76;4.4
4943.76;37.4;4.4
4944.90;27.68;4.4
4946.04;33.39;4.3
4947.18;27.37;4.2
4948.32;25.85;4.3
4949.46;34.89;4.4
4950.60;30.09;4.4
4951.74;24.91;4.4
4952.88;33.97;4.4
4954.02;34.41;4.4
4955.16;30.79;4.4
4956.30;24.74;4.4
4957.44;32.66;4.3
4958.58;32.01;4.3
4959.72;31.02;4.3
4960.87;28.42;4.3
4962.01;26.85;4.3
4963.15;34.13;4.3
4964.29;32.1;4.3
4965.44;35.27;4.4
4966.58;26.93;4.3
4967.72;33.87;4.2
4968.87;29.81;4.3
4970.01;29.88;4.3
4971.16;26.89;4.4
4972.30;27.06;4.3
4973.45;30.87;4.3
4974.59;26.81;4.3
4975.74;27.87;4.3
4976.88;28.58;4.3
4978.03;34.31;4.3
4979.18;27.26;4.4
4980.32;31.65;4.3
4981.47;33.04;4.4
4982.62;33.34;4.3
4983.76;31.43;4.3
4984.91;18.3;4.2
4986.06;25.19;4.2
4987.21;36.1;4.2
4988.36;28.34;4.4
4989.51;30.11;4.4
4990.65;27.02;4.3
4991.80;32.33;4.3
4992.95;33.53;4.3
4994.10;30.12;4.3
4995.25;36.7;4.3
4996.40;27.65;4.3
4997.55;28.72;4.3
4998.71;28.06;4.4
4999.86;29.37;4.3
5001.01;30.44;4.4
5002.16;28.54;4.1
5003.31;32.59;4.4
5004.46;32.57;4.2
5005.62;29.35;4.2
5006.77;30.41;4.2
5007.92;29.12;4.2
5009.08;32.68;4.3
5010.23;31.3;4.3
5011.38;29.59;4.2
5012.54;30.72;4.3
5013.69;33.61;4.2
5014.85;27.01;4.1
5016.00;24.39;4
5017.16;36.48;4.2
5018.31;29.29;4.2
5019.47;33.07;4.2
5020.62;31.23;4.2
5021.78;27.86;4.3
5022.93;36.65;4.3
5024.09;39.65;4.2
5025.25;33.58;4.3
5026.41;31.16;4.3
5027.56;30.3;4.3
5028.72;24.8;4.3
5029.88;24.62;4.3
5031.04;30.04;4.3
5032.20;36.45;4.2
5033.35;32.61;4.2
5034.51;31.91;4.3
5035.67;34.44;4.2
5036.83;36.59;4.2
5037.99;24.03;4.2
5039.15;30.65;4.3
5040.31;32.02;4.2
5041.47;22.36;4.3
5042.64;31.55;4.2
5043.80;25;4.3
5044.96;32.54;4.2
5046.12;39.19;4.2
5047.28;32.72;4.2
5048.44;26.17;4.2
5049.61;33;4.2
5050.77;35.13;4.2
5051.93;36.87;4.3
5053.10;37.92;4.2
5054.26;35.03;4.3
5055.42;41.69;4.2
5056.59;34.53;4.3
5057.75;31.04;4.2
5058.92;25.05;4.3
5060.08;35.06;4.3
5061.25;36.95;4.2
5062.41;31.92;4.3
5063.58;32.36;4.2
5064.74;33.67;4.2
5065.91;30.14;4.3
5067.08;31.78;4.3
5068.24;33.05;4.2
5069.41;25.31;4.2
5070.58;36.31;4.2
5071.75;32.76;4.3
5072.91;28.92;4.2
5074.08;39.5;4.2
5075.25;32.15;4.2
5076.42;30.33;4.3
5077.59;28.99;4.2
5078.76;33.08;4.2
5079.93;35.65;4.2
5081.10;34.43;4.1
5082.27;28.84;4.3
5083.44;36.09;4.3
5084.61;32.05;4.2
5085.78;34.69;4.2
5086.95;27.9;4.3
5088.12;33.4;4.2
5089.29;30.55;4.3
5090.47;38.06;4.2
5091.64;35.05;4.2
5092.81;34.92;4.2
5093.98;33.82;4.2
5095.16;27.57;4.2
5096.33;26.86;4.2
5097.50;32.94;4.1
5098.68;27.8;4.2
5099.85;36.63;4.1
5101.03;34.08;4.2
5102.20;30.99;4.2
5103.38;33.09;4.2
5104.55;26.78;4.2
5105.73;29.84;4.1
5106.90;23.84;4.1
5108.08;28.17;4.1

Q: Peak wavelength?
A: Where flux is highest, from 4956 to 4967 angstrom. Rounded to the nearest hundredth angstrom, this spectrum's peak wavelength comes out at 4965.44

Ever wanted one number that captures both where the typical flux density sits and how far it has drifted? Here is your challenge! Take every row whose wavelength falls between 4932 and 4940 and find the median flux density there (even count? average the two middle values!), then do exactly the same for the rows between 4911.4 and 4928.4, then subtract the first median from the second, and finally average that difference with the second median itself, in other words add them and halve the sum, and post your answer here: 15.5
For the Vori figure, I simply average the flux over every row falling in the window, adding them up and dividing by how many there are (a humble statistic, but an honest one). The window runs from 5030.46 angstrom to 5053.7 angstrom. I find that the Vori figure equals 32.1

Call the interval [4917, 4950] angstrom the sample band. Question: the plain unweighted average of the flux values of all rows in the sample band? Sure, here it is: 31.1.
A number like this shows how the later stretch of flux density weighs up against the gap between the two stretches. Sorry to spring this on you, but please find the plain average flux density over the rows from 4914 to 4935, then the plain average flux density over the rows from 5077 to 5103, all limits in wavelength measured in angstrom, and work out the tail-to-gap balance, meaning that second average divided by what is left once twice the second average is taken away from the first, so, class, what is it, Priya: -0.95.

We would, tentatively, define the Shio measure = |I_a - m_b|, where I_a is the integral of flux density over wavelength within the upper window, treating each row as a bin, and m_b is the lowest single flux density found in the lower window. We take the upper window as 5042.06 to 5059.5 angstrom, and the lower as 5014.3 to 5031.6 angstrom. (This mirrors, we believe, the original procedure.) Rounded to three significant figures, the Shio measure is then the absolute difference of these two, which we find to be 554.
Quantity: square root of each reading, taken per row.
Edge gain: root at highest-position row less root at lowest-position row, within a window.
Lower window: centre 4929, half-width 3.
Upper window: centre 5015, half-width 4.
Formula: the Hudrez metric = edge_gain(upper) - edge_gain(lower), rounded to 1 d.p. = 0.2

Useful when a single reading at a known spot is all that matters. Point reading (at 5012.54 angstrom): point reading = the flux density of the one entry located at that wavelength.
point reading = 30.72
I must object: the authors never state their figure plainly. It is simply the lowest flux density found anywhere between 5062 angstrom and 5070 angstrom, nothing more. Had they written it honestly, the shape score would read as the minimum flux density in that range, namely 25.31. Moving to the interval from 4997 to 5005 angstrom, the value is 28.06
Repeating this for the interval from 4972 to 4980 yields 26.81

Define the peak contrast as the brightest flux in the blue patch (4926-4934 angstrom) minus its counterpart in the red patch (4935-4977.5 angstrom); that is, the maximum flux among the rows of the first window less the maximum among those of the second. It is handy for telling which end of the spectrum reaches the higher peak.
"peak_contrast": -3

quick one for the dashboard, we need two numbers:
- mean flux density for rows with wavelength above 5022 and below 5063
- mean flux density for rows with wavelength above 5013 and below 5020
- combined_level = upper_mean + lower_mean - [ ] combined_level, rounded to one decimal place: 63.0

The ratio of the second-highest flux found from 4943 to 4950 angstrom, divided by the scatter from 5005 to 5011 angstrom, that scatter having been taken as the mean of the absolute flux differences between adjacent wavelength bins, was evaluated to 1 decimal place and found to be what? 19.1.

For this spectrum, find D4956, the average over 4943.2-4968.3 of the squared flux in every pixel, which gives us 965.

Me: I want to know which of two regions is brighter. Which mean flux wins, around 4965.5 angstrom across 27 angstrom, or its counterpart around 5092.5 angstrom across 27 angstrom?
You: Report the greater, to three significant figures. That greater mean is 32.3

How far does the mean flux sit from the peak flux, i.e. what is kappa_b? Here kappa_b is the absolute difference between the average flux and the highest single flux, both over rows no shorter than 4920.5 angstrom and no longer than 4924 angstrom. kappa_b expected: 1.5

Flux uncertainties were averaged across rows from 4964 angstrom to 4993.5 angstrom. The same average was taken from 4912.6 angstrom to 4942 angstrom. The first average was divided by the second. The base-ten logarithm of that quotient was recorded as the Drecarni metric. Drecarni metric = -0.010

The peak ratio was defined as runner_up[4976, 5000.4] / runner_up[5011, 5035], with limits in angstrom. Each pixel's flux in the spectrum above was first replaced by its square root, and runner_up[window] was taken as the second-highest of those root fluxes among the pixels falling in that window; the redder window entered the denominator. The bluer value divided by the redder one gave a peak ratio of 0.99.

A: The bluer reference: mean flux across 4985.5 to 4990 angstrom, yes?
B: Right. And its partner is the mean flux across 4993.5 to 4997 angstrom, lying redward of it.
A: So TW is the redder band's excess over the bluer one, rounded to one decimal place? 1.6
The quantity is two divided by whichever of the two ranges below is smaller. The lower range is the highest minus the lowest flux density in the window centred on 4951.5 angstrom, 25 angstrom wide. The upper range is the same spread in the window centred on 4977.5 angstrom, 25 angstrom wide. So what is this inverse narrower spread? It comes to 0.156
